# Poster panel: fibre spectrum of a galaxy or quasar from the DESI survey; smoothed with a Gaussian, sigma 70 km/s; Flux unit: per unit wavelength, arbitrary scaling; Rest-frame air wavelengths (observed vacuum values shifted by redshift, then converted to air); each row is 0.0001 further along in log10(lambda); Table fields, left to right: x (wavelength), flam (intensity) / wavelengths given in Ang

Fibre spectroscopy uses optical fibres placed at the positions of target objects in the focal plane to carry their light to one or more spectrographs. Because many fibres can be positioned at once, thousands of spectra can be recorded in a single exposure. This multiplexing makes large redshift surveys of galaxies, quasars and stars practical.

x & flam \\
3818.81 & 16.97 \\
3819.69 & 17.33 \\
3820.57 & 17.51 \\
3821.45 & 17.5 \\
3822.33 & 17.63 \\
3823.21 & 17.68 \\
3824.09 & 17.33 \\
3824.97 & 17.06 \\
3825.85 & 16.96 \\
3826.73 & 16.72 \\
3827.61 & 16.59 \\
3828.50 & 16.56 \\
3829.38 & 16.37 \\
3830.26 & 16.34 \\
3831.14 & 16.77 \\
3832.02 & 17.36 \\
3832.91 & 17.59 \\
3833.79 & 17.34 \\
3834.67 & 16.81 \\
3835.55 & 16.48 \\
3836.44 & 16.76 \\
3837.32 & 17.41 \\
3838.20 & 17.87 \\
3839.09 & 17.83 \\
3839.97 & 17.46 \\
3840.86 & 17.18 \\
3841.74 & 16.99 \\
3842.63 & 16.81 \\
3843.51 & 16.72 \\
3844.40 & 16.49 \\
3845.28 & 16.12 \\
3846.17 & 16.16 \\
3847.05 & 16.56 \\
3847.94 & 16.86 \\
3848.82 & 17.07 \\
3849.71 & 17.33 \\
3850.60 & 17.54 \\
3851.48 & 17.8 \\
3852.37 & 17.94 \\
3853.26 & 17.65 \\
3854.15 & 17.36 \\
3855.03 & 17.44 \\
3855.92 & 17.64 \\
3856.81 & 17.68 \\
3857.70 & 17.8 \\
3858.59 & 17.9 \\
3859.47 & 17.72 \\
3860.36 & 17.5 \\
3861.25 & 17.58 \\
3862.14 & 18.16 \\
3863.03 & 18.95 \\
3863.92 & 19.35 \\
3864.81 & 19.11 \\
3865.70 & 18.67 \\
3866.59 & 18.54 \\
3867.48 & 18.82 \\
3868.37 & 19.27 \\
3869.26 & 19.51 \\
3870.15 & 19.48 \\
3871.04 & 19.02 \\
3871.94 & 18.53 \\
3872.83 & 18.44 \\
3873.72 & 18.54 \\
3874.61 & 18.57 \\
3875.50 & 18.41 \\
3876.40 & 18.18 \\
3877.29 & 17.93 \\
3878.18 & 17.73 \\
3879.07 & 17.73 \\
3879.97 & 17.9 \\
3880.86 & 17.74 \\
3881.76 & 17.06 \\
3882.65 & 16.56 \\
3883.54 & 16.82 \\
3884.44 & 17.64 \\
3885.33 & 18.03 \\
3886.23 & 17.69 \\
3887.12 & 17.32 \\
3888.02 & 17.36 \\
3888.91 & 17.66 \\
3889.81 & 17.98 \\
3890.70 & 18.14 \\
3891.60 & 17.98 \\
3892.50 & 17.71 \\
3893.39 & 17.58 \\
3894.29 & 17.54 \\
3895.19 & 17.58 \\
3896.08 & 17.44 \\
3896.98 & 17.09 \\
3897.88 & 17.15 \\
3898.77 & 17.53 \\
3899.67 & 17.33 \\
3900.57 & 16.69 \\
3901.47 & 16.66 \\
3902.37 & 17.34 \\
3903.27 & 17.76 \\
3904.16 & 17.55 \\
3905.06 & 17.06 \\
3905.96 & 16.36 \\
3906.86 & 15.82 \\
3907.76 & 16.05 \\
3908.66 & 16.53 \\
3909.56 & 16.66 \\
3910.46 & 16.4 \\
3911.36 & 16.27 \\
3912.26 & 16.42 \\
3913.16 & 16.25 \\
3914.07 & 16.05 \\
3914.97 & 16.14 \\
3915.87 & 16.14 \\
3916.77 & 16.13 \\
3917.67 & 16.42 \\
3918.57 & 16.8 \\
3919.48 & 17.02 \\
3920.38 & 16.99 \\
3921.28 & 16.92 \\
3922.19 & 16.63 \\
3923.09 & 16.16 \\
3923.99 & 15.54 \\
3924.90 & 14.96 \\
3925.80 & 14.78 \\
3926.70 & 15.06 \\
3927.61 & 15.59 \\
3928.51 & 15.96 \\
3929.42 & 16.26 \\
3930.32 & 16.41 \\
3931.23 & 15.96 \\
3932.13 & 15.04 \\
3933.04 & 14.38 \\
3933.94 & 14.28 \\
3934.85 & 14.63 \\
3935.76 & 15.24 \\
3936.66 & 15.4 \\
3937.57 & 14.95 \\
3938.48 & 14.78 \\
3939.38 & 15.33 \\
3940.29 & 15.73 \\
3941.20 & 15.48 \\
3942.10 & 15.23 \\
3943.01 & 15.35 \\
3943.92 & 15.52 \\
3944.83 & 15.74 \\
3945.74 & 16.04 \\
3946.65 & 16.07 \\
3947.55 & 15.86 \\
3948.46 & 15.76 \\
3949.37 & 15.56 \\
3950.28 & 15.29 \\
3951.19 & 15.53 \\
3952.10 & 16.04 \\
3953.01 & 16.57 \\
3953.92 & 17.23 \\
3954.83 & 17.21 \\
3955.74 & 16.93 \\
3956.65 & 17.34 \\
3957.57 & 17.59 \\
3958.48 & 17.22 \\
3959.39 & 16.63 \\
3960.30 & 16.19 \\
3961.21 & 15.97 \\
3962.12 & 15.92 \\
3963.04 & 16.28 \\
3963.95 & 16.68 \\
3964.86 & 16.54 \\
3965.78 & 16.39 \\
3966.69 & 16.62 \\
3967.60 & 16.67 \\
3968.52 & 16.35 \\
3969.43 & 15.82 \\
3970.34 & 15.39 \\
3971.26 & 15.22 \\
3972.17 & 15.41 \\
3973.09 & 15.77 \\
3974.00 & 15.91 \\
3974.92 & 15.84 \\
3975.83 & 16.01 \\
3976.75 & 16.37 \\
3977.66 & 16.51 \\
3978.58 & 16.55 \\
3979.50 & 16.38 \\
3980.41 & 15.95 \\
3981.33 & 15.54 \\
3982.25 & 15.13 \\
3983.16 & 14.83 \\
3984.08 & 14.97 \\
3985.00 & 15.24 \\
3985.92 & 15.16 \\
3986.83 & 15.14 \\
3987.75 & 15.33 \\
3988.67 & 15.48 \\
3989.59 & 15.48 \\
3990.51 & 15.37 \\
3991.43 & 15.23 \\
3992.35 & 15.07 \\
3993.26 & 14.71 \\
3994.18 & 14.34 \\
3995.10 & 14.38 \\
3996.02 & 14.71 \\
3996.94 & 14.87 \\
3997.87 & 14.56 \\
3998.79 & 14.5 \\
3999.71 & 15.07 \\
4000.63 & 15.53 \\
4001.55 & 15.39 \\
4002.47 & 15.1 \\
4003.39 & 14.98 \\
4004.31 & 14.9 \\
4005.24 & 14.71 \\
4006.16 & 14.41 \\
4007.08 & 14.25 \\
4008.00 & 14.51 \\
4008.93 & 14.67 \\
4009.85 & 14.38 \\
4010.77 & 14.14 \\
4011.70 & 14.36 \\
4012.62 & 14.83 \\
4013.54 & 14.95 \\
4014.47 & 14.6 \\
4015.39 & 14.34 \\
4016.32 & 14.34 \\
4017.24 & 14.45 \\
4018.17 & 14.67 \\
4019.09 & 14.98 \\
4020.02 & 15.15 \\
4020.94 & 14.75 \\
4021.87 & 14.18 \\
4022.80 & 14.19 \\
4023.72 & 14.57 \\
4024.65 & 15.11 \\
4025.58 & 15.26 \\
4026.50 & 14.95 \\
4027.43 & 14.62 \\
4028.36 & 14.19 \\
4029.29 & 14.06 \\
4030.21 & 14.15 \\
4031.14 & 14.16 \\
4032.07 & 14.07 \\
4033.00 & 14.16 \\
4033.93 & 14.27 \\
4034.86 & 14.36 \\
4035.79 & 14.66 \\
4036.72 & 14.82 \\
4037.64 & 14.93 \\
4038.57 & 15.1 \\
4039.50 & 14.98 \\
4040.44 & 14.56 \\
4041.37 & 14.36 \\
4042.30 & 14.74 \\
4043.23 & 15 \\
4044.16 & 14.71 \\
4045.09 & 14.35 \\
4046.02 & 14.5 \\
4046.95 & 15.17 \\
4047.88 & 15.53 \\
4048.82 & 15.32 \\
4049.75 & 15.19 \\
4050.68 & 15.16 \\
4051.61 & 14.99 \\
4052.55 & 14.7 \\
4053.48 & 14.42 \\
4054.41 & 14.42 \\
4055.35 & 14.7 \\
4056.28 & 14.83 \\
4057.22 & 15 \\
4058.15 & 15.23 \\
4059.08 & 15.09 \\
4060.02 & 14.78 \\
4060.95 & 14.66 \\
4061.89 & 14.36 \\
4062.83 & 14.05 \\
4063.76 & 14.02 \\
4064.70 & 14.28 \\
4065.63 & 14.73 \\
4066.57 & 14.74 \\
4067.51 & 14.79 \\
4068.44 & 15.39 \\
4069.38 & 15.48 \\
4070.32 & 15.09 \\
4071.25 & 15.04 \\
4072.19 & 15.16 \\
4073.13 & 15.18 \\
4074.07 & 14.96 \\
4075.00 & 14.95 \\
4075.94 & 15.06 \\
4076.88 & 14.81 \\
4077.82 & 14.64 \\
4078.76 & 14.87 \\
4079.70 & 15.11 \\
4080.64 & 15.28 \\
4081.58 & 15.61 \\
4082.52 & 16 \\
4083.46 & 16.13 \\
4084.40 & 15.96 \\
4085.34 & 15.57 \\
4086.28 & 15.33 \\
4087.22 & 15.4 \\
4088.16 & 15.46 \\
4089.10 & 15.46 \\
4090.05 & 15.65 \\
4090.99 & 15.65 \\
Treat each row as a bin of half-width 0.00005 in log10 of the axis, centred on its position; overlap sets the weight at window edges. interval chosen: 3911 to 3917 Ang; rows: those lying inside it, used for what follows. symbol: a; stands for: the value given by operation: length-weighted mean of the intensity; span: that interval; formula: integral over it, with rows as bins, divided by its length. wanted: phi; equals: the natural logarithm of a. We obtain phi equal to 2.78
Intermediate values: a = 16.2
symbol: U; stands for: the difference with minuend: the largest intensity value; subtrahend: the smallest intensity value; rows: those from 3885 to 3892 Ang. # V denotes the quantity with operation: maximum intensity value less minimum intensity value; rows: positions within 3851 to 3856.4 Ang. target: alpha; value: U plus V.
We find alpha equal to 1.40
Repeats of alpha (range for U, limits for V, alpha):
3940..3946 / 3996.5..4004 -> 1.84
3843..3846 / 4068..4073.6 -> 1.04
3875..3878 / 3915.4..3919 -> 1.15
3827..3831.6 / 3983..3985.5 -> 0.84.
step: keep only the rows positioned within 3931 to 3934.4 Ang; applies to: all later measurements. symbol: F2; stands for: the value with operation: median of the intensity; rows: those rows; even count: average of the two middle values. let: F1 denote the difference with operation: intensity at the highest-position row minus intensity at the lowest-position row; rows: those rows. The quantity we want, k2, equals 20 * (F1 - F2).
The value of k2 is -328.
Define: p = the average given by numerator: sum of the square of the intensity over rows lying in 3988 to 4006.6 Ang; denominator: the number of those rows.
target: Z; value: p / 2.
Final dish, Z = 112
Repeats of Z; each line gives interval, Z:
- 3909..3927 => 131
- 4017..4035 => 105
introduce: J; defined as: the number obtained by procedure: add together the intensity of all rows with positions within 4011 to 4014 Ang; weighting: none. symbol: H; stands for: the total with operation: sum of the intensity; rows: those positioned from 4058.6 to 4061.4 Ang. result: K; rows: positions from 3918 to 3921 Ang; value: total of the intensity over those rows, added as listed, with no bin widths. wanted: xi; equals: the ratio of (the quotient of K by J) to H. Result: 0.0259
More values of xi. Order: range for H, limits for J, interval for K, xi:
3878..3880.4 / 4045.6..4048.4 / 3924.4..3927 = 0.0186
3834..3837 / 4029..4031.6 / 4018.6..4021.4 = 0.0212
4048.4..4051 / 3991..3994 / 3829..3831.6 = 0.0241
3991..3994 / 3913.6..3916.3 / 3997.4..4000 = 0.0203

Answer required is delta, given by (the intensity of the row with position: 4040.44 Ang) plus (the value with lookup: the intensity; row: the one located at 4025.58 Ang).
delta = 29.8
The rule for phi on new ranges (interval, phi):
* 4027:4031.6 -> 2.66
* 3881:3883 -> 2.83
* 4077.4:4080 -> 2.70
